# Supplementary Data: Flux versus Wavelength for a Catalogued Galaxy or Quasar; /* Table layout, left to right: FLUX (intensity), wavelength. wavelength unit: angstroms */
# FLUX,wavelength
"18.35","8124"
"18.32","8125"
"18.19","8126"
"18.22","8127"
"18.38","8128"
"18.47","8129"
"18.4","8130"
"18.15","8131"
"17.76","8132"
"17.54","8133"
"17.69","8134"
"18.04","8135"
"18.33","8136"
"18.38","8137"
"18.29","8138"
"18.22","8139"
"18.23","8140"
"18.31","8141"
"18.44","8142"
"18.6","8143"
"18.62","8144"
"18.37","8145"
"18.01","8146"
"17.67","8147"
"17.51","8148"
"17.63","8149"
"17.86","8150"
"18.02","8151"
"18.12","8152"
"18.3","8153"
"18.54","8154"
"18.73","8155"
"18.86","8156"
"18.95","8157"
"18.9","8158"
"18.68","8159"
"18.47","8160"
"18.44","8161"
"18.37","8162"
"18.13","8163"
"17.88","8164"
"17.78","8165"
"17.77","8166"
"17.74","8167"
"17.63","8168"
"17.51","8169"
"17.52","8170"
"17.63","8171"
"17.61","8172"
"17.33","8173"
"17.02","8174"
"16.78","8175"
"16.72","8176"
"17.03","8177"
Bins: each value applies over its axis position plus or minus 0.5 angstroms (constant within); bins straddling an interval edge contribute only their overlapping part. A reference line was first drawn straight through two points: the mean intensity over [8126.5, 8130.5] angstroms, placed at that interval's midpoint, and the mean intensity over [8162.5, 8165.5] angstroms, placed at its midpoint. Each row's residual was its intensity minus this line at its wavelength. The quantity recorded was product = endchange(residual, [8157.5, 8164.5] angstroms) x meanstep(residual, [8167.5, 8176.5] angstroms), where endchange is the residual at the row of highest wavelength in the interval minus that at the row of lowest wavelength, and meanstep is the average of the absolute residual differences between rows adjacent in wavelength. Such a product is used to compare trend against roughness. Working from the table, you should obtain -0.13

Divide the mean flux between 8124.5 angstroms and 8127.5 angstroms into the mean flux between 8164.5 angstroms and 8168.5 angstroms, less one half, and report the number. 0.472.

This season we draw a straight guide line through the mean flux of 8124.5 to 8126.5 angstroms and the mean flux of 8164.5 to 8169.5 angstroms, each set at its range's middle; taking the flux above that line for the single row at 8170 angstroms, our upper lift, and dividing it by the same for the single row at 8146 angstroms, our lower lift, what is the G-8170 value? -3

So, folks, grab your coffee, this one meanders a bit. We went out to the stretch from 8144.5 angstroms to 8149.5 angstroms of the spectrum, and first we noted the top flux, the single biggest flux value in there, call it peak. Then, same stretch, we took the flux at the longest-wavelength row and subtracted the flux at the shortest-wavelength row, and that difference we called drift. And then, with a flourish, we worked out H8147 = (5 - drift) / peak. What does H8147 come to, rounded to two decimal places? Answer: 0.31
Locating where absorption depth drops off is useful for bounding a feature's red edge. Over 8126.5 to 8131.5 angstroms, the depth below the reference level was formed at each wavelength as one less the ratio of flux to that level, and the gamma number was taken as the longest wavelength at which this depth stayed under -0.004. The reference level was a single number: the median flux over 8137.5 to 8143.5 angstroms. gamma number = 8130 angstroms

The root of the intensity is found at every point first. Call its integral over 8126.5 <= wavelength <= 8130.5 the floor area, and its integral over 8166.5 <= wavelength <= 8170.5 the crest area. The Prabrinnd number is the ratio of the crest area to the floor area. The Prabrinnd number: 0.98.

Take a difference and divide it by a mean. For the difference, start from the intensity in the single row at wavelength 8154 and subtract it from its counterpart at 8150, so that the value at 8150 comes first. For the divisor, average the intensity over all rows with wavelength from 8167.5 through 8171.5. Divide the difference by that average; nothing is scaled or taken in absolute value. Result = -0.04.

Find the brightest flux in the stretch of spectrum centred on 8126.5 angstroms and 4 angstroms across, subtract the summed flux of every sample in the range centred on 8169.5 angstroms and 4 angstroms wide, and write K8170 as -51.9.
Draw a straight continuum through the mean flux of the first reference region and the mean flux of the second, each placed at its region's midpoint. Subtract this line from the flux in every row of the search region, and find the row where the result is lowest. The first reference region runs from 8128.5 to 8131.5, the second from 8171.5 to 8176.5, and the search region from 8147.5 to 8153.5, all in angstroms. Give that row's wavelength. 8148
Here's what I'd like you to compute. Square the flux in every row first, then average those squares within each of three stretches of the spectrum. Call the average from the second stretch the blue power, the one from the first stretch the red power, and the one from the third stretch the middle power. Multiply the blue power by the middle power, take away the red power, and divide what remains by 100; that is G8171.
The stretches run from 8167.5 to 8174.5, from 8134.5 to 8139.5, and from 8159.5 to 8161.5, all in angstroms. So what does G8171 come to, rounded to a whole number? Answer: 1132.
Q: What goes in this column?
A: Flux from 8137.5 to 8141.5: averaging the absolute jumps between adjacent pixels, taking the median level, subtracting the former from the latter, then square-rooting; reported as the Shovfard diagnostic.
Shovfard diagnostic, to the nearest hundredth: 4.27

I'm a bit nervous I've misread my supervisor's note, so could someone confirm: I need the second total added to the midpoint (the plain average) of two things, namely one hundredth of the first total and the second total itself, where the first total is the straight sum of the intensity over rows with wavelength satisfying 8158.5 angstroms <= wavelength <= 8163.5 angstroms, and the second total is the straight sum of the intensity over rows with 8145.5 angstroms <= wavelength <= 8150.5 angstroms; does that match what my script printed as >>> 133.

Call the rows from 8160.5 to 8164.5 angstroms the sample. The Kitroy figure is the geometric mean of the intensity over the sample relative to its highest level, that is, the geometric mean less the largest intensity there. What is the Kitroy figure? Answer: -0.24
